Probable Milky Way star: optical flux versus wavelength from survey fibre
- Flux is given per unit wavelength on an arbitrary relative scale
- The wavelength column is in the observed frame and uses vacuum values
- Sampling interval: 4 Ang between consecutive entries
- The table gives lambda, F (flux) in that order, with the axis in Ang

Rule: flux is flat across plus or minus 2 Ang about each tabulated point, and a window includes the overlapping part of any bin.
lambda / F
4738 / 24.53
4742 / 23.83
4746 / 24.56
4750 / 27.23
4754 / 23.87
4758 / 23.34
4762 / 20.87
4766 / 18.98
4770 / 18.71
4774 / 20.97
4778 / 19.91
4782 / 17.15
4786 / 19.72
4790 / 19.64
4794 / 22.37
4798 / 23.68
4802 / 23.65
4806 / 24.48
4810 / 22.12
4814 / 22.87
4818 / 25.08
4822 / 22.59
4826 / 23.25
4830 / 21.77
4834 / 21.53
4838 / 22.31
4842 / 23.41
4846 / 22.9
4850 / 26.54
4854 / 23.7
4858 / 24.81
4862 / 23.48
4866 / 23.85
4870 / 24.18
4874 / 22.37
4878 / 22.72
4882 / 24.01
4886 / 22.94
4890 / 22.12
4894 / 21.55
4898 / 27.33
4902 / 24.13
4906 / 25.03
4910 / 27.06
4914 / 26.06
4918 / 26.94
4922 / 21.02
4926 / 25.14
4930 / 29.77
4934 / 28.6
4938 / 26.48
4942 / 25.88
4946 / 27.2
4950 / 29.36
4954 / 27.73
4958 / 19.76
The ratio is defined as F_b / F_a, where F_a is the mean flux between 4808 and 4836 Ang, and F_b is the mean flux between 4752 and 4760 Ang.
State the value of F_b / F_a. 1.04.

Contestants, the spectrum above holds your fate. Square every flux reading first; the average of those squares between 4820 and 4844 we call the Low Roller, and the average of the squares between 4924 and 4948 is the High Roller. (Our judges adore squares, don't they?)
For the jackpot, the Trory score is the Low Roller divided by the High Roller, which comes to 0.68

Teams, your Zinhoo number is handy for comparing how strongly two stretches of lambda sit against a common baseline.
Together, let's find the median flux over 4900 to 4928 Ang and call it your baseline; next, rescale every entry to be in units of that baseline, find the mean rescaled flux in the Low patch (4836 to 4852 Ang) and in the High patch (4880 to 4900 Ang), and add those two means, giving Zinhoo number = 1.88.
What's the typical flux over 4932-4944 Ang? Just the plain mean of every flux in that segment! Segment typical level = 27.0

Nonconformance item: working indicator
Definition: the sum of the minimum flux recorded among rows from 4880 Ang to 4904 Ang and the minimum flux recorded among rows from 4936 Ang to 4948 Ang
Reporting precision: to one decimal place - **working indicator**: 47.4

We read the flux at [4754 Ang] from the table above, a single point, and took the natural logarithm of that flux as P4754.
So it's 3.17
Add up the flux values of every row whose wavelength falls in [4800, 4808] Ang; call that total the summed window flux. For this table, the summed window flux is 48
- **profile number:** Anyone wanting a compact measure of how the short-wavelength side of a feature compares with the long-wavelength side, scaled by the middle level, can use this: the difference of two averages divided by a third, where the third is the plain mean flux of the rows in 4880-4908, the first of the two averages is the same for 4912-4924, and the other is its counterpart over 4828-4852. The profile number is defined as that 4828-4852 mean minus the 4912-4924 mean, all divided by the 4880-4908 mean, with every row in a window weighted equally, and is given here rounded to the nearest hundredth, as -0.07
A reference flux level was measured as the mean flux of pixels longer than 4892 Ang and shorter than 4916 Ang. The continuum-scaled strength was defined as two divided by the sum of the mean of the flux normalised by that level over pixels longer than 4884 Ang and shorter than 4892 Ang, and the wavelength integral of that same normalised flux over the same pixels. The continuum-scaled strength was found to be 0.248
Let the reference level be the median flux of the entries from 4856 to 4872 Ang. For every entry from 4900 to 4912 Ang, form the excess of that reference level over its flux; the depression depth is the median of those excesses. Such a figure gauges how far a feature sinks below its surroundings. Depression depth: -1.0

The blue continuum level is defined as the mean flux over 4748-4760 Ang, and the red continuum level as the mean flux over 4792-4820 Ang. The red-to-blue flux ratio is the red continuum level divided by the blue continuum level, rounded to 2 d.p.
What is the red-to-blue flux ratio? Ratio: 0.95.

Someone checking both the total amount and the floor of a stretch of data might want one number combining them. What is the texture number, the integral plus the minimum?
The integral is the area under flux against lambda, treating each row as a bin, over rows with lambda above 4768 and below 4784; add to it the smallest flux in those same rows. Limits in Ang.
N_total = 324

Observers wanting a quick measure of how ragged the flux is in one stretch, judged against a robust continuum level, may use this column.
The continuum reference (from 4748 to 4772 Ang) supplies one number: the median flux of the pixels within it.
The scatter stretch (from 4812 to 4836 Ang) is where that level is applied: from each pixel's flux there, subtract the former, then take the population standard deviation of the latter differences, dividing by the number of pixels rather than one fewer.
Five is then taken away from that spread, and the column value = -3.84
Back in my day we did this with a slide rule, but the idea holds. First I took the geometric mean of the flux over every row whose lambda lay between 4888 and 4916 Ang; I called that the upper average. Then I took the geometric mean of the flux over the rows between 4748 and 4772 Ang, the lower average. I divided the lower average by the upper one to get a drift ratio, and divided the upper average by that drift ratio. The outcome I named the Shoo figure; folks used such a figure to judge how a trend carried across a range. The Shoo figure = 28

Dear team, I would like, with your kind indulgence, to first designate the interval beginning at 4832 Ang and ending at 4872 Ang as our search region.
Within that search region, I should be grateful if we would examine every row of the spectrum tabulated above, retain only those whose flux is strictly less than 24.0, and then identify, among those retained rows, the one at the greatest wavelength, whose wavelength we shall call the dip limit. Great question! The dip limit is 4866 Ang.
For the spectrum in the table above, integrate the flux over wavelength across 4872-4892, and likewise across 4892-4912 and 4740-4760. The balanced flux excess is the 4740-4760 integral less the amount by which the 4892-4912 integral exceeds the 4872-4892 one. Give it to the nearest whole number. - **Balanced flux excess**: 448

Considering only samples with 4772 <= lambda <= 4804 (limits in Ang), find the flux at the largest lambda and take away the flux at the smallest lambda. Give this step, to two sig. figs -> 2.7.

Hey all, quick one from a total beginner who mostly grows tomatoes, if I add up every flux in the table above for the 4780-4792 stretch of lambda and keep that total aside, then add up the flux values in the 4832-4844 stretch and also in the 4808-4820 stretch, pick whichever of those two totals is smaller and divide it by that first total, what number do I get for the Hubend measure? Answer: 1.19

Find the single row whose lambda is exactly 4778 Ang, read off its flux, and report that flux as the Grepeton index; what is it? 19.91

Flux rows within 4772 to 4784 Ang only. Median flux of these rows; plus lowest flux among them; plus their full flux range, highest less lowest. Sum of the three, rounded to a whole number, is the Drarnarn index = 41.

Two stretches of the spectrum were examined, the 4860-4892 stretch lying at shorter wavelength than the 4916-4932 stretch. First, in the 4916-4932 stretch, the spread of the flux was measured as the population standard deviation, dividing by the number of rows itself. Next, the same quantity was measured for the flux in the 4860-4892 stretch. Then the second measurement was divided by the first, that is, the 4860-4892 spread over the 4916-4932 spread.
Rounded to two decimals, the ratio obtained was 0.23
